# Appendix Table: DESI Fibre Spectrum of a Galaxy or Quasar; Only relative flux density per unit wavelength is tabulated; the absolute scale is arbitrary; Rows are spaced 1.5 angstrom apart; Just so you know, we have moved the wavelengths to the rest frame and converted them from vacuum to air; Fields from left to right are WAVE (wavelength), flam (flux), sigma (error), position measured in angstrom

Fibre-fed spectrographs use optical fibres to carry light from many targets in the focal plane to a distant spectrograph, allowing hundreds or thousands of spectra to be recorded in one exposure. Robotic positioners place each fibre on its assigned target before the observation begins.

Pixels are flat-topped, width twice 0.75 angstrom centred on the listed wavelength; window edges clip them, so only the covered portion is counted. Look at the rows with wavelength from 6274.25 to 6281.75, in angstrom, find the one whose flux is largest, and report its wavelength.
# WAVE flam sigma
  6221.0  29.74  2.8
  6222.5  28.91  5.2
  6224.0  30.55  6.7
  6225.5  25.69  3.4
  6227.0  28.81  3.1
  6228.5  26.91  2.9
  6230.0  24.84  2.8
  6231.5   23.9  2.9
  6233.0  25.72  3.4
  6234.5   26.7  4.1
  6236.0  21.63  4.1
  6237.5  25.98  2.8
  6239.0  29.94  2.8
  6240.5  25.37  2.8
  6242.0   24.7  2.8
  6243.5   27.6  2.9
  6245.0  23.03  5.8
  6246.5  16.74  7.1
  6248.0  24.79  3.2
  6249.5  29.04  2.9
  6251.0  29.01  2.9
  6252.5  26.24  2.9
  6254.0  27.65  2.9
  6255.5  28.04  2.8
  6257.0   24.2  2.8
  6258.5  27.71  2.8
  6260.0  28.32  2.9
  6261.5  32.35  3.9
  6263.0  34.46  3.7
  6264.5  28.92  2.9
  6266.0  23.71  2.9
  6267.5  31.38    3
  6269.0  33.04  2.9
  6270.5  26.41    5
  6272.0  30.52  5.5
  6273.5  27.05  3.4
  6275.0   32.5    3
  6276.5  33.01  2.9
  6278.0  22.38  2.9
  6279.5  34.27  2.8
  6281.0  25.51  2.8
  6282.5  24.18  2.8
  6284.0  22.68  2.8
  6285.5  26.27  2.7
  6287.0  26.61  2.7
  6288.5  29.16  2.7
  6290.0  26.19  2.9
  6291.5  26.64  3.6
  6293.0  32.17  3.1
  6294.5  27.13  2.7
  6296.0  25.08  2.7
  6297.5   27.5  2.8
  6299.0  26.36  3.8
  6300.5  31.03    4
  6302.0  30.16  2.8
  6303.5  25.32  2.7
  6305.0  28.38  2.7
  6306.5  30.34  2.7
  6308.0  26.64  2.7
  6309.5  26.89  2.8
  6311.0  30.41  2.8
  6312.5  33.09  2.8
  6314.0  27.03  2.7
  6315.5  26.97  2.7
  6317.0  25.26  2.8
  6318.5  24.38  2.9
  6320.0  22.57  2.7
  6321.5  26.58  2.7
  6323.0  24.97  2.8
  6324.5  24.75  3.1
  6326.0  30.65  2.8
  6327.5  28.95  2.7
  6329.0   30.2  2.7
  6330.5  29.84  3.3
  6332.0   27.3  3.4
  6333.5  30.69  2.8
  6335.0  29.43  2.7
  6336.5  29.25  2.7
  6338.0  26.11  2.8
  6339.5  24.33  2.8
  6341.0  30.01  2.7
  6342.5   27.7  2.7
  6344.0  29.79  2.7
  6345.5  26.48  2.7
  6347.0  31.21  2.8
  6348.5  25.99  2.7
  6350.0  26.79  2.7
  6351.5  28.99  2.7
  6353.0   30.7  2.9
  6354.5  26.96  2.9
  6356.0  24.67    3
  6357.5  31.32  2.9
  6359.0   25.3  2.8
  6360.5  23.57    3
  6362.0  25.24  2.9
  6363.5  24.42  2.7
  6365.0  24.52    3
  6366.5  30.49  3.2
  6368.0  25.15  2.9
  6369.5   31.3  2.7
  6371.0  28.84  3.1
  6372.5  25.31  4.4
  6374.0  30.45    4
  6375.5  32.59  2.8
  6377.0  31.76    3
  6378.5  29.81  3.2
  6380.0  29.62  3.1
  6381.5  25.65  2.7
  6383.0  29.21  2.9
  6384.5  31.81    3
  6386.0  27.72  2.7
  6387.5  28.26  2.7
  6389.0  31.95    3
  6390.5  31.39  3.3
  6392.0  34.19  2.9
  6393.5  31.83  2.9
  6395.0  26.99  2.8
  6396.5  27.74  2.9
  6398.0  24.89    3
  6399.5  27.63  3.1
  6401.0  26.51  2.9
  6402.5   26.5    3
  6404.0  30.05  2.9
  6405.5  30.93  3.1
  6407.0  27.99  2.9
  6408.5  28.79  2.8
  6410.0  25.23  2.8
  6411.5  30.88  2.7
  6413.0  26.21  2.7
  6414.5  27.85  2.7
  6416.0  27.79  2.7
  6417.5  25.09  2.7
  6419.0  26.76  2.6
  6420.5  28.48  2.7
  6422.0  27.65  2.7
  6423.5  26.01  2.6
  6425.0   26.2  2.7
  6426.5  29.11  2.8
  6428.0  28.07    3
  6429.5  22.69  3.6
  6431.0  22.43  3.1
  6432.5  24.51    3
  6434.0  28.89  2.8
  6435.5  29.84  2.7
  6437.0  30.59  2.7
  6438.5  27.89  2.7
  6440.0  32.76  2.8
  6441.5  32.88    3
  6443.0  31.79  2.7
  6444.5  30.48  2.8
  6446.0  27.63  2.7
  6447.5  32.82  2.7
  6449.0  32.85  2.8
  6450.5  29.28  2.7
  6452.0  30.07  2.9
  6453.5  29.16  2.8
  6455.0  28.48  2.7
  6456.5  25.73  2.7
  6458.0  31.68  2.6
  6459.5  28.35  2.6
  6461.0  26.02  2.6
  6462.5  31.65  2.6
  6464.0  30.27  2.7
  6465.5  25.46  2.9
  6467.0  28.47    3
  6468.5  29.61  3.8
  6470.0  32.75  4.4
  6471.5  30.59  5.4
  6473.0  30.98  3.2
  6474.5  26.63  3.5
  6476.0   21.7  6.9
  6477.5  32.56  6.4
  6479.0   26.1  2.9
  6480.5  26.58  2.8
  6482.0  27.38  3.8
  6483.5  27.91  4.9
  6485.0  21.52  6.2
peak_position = 6279.5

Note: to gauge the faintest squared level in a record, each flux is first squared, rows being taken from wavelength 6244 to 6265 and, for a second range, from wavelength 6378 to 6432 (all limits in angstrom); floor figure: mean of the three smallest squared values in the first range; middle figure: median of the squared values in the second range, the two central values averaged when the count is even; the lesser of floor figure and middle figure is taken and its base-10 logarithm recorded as 2.67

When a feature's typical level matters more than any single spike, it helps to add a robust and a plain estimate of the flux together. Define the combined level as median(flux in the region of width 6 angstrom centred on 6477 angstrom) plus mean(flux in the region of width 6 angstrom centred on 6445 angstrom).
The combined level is 57.05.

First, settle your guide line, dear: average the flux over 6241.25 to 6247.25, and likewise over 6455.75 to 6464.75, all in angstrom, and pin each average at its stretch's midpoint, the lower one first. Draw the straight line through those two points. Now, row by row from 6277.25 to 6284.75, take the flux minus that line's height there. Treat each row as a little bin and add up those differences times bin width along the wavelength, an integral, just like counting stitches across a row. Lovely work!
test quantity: 13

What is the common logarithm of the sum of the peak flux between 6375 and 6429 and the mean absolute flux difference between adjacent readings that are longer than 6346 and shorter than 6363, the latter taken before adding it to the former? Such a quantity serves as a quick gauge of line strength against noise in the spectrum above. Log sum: 1.57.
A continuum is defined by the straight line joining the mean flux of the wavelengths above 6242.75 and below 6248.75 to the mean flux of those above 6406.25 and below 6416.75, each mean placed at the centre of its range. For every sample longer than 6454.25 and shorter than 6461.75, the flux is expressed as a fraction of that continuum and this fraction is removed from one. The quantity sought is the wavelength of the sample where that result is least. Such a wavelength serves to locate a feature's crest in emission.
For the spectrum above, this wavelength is 6458.0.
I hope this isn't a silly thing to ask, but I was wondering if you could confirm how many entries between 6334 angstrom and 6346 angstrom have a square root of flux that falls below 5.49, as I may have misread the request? 8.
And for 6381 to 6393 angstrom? 4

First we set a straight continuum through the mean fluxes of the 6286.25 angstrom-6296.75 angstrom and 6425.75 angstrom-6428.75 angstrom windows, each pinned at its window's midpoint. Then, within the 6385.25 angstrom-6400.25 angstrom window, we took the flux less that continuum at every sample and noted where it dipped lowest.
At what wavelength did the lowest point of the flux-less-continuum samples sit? 6398.0 angstrom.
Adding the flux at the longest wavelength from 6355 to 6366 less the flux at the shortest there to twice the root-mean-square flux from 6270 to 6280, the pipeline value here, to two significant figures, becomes 59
